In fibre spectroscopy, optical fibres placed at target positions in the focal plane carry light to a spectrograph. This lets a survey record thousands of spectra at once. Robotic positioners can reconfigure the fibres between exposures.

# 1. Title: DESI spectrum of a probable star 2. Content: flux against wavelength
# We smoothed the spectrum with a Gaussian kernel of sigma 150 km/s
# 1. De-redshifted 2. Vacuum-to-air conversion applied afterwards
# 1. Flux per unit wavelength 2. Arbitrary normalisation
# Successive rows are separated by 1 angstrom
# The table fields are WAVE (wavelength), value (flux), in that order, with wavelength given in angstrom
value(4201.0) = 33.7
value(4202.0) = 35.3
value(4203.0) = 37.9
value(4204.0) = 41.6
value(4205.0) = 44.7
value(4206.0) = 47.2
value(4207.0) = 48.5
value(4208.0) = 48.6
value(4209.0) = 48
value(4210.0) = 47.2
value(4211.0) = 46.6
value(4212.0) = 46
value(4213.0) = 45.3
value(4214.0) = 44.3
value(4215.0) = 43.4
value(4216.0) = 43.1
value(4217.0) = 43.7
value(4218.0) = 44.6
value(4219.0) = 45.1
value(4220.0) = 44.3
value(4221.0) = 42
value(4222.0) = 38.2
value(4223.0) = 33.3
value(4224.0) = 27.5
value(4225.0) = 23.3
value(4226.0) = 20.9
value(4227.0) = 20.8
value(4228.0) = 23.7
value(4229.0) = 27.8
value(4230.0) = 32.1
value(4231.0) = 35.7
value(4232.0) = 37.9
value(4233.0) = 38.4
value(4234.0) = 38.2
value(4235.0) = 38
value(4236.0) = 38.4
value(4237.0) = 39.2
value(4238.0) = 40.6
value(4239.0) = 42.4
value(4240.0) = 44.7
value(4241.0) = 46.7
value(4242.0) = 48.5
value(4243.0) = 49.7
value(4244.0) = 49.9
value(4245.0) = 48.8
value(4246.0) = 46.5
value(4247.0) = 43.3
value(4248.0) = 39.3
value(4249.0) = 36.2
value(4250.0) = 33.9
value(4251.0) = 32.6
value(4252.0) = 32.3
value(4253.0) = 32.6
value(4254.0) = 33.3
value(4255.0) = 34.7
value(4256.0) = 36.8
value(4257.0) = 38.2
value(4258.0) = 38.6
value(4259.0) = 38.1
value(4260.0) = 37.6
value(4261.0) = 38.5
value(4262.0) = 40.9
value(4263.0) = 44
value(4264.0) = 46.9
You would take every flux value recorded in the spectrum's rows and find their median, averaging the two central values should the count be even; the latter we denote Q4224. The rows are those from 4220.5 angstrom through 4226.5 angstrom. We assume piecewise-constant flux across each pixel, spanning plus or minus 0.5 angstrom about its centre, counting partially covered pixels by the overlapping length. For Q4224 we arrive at 30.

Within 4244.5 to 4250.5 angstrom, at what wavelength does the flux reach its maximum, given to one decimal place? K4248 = 4245.0 angstrom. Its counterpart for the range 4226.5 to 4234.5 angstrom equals 4233.0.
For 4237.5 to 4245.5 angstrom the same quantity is 4244.0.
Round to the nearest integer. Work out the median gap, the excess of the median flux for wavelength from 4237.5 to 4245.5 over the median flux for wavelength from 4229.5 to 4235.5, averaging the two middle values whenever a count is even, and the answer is 10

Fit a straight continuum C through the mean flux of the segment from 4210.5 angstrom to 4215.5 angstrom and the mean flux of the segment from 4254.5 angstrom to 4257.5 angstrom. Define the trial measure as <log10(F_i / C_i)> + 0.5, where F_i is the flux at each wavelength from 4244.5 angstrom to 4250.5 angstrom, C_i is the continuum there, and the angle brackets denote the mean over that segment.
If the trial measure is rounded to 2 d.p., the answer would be 0.53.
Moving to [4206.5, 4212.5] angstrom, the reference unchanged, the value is 0.52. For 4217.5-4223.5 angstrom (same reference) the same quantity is 0.47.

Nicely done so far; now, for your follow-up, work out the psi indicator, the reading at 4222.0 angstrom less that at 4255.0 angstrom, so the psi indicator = 3.5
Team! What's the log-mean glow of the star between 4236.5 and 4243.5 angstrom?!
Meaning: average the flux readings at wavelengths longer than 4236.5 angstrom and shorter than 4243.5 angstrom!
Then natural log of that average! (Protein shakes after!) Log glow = 3.80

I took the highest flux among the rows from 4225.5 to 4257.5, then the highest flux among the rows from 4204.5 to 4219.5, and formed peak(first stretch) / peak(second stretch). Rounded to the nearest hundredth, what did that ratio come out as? 1.03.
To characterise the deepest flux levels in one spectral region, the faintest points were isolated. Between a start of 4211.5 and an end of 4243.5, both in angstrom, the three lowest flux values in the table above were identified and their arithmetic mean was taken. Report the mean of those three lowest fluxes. 22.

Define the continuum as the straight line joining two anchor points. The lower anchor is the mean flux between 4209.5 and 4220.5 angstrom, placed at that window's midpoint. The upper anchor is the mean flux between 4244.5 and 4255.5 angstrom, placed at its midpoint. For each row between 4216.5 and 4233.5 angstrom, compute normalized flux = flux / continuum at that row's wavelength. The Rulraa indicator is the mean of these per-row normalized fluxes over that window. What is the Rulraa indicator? 0.79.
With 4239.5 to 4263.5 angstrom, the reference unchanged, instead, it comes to 1.08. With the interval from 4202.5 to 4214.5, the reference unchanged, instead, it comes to 0.98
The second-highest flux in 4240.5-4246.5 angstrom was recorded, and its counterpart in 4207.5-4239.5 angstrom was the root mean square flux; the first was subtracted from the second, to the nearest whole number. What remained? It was -10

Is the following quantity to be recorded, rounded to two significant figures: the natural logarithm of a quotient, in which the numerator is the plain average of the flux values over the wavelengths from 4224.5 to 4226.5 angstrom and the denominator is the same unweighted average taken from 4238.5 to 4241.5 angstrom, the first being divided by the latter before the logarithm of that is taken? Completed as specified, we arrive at -0.70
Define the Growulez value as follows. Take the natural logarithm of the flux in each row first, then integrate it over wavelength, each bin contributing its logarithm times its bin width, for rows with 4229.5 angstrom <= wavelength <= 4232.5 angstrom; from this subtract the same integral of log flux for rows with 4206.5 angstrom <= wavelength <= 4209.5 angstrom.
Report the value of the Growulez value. -1.0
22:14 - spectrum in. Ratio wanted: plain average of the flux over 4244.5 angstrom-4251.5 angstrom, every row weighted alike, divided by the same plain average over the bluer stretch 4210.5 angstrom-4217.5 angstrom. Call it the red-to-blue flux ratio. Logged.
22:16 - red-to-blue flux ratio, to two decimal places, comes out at 0.90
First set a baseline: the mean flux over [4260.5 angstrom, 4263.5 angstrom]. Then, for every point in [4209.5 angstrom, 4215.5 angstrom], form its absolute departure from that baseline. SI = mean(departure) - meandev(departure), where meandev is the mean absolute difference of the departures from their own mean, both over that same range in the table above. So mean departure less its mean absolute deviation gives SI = 3.2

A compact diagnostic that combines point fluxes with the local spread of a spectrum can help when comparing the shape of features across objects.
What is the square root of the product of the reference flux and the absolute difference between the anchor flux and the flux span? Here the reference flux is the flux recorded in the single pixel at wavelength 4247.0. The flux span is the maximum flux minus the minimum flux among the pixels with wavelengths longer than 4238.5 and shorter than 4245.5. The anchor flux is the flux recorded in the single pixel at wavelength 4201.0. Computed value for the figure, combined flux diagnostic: 33.7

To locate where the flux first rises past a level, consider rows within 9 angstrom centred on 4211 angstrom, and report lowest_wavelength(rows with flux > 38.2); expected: 4207.0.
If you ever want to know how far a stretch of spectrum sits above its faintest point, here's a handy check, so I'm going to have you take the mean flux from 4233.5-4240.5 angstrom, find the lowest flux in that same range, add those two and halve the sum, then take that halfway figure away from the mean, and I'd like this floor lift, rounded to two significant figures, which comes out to 1.1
